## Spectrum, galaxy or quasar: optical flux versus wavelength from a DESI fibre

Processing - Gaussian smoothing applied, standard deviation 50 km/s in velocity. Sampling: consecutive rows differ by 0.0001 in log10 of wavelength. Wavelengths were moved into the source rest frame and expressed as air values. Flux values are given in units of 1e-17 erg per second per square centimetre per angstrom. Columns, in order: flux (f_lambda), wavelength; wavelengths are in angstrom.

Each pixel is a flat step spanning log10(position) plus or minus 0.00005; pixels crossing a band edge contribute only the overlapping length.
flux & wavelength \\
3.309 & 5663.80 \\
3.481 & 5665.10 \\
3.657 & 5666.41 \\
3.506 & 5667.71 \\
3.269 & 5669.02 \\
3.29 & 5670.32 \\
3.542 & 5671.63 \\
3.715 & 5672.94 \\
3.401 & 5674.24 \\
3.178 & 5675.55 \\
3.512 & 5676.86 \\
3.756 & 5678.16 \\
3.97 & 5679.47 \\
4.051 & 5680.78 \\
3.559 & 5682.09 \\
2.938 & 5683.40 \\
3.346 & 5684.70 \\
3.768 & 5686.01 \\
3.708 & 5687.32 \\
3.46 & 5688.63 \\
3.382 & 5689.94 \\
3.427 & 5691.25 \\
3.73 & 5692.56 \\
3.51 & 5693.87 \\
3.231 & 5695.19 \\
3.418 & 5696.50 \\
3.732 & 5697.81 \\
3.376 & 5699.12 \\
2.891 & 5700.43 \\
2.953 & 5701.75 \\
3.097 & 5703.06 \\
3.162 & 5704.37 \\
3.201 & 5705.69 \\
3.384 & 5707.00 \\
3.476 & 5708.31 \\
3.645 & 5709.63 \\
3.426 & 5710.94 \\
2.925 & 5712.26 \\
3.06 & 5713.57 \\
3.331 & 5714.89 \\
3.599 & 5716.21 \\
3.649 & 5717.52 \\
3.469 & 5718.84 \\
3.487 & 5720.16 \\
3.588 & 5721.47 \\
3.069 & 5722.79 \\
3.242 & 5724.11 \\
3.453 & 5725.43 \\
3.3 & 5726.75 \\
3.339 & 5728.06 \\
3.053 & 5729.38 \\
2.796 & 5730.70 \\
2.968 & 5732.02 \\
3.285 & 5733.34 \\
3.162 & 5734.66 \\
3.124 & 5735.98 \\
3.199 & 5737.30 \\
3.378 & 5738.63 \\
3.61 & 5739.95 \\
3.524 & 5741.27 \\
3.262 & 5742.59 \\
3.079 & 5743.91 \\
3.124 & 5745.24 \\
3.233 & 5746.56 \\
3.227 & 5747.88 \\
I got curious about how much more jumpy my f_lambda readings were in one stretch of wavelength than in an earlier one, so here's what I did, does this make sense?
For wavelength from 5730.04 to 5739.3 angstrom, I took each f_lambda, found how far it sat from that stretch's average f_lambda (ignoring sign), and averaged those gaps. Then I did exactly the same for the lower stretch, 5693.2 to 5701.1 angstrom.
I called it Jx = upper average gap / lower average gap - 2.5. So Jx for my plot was -1.78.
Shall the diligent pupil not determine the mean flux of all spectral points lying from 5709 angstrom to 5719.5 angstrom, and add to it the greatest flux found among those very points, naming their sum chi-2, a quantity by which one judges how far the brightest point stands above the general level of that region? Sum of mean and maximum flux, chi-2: 7.04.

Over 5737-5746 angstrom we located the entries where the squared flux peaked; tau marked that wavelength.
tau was 5739.95 angstrom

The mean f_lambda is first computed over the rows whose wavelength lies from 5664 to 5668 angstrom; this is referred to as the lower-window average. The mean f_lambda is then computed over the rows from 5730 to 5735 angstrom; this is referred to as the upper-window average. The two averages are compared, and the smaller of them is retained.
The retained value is 3.05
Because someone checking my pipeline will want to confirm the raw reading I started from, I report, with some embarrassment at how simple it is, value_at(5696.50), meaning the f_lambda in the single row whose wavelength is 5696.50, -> 3.418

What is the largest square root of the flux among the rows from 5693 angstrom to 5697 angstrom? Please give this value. 1.87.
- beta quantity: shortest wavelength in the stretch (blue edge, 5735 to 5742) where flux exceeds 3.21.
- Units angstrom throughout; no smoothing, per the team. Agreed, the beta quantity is 5738.63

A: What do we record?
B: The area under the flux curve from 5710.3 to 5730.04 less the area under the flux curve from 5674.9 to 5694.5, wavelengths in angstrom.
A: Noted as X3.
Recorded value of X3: -3.9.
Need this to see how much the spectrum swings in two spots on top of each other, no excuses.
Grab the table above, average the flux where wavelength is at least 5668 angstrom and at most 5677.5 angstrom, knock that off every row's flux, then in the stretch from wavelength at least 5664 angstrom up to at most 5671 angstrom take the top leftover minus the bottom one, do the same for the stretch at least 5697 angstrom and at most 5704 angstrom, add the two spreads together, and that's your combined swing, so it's 1.23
